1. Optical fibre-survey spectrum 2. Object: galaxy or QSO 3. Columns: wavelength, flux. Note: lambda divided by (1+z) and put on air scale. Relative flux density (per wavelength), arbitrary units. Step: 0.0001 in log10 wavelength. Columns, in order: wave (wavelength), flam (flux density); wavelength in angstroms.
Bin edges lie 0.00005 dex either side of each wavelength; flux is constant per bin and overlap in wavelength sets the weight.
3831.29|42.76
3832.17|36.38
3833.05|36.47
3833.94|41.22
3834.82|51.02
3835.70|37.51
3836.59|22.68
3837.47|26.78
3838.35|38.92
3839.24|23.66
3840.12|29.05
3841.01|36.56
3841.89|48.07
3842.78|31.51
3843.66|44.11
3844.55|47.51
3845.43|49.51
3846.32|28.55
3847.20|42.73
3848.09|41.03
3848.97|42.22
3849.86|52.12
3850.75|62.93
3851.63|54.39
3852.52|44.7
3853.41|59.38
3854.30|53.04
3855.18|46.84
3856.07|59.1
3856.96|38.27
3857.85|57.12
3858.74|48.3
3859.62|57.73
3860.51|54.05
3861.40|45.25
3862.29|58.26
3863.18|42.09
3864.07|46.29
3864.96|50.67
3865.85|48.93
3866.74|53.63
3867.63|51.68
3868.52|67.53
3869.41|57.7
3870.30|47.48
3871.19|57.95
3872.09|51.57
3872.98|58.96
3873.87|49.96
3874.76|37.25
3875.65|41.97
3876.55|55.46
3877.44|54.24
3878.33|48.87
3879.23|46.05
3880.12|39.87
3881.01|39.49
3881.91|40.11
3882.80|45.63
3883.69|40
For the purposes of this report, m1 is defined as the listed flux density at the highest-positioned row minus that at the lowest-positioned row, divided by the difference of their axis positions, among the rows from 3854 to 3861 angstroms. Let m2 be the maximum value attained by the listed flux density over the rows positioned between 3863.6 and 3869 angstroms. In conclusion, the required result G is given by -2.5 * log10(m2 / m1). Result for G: -6.5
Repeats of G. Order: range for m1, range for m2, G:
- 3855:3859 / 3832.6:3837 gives -5.2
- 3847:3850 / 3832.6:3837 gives -2.9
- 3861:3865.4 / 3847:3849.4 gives -3.6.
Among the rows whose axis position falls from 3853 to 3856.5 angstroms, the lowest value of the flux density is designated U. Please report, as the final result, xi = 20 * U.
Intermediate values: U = 46.84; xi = 937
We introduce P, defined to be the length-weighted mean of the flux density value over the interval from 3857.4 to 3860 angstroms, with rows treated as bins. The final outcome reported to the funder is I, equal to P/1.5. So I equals 36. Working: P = 54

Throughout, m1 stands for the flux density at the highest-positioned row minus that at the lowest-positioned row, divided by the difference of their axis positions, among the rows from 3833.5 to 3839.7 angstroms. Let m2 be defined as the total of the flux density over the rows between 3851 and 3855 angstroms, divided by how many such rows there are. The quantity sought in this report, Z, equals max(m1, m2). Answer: 53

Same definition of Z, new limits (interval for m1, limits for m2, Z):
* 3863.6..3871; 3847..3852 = 49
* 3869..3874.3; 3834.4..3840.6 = 33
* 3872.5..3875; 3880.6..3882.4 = 40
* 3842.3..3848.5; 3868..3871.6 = 58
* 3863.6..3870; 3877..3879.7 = 50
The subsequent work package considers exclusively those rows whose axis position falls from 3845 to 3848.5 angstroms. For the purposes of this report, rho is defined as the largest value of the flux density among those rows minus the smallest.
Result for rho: 21.0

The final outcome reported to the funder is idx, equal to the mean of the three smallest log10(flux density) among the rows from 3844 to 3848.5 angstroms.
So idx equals 1.57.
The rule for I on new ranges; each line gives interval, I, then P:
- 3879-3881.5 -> 28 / 41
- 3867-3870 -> 39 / 58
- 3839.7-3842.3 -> 25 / 38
